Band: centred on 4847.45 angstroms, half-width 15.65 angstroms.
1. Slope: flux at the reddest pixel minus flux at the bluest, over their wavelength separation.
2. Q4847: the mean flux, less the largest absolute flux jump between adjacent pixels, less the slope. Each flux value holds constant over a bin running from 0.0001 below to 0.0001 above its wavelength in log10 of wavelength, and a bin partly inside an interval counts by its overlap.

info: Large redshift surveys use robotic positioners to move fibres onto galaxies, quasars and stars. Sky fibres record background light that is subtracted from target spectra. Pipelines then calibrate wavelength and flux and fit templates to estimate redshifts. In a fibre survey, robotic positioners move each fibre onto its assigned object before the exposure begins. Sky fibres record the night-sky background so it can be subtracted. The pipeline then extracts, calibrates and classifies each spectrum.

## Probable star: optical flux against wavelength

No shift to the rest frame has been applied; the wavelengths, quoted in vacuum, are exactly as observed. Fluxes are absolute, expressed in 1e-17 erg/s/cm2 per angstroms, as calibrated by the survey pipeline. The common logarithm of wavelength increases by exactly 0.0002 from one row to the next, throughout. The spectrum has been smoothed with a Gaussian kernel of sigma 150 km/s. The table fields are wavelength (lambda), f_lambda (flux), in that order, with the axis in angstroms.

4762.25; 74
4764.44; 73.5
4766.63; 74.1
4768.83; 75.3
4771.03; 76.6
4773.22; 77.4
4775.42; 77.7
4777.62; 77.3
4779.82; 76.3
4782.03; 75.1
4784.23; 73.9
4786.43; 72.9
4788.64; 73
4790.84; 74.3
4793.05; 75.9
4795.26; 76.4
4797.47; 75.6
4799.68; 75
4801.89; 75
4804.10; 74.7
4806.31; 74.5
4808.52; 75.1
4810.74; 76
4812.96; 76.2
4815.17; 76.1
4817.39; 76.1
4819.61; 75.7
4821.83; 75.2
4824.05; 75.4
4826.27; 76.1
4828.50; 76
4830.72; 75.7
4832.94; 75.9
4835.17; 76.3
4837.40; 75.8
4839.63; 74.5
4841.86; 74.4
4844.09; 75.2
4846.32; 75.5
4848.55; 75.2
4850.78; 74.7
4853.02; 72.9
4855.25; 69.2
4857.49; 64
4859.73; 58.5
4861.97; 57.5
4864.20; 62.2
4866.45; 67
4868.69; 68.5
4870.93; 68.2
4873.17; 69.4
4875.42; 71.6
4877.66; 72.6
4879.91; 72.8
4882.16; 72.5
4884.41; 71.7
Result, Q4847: 66.5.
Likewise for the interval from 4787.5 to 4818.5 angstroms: 73.6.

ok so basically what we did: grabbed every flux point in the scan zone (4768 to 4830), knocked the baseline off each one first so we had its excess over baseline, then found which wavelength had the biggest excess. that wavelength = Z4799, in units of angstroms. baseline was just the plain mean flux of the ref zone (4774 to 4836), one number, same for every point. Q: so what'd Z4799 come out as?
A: 4775.42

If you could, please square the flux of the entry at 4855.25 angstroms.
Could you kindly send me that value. 4789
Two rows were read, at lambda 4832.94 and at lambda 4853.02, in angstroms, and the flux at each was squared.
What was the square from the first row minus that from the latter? 446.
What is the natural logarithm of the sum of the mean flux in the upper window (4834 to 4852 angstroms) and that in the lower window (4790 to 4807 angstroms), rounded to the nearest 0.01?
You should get 5.01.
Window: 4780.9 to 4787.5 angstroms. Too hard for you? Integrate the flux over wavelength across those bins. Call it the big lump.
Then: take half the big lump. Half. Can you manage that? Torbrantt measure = 244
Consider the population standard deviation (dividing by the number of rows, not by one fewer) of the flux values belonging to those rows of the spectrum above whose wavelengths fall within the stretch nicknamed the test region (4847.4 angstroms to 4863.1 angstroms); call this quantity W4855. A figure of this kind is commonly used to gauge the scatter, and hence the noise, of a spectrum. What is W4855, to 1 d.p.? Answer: 6.9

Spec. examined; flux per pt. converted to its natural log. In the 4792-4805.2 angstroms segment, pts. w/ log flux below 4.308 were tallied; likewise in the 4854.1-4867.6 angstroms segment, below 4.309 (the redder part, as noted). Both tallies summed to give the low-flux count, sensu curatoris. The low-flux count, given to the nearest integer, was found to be 6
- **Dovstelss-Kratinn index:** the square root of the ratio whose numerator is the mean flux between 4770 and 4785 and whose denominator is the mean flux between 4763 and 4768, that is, 1.02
